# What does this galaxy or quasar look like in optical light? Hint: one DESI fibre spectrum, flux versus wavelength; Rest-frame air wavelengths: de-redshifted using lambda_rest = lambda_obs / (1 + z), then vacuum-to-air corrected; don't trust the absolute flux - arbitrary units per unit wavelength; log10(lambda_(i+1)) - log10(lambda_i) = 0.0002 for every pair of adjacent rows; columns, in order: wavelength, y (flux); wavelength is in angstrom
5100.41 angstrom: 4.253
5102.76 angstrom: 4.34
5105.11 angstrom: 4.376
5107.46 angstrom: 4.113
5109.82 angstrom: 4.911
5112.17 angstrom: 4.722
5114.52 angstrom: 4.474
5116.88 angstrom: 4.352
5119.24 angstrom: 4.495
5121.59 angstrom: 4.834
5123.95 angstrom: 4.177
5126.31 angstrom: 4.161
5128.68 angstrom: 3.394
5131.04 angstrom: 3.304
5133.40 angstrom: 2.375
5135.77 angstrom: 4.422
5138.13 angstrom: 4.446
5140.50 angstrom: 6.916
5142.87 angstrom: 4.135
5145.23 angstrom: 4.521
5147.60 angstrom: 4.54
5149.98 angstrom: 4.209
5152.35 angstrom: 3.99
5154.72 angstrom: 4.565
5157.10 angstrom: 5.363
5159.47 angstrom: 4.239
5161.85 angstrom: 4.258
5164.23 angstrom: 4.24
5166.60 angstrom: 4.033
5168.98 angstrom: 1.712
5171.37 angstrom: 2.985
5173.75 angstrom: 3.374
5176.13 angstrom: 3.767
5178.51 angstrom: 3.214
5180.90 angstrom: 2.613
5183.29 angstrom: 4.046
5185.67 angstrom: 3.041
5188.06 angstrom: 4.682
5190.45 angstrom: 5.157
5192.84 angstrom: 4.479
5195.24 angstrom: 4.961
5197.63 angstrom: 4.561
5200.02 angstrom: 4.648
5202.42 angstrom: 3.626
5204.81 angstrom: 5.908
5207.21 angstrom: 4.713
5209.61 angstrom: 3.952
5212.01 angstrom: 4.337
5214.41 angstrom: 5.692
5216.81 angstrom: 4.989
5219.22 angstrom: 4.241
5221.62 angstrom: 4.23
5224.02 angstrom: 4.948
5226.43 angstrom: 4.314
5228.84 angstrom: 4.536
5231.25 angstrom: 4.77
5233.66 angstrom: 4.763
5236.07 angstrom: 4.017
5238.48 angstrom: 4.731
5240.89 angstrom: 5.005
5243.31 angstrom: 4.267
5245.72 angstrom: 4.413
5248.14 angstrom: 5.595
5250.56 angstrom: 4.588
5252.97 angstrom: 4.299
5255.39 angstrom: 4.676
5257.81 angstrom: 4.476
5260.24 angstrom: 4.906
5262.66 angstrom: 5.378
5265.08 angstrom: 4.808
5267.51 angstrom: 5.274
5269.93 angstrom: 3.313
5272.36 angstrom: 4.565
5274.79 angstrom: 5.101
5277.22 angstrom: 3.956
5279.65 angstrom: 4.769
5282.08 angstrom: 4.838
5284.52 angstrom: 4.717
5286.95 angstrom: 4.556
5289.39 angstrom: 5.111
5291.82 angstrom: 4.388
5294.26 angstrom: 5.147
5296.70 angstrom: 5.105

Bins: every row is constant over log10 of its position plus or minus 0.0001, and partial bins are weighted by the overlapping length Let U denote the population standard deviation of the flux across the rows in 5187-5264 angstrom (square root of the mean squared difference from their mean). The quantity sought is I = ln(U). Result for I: -0.71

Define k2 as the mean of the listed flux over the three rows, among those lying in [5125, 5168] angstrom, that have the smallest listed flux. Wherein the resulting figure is 3.0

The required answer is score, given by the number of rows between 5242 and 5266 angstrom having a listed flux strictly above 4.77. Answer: 4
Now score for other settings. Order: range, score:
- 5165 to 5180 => 0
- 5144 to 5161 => 1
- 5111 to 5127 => 1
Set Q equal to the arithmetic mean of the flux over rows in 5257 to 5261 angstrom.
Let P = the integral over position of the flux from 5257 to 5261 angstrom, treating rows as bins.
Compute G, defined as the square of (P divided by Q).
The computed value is 15.9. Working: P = 18.7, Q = 4.7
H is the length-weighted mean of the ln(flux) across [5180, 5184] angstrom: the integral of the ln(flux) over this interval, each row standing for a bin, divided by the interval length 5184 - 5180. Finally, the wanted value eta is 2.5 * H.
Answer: 2.9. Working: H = 1.17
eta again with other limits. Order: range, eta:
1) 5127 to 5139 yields 3.1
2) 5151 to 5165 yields 3.7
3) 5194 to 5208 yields 3.9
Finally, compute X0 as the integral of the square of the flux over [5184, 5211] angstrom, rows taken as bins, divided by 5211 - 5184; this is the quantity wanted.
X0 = 20.9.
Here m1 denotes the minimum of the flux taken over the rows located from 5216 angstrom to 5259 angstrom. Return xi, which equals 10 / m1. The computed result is 2.5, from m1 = 4.017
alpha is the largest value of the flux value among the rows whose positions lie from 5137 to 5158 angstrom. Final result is 6.916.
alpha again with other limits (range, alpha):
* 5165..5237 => 5.908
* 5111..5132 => 4.834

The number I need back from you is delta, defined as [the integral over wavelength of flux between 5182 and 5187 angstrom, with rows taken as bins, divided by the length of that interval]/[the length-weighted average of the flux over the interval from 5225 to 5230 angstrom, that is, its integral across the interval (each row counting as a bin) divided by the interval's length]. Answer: 0.80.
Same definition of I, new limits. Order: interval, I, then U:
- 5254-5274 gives -0.52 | 0.59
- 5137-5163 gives -0.23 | 0.79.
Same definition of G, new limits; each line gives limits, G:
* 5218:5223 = 25.4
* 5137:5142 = 24.2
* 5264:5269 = 24.1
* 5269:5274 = 26.7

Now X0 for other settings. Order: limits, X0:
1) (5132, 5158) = 21.1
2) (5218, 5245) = 20.6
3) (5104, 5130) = 19.2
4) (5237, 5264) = 22.7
